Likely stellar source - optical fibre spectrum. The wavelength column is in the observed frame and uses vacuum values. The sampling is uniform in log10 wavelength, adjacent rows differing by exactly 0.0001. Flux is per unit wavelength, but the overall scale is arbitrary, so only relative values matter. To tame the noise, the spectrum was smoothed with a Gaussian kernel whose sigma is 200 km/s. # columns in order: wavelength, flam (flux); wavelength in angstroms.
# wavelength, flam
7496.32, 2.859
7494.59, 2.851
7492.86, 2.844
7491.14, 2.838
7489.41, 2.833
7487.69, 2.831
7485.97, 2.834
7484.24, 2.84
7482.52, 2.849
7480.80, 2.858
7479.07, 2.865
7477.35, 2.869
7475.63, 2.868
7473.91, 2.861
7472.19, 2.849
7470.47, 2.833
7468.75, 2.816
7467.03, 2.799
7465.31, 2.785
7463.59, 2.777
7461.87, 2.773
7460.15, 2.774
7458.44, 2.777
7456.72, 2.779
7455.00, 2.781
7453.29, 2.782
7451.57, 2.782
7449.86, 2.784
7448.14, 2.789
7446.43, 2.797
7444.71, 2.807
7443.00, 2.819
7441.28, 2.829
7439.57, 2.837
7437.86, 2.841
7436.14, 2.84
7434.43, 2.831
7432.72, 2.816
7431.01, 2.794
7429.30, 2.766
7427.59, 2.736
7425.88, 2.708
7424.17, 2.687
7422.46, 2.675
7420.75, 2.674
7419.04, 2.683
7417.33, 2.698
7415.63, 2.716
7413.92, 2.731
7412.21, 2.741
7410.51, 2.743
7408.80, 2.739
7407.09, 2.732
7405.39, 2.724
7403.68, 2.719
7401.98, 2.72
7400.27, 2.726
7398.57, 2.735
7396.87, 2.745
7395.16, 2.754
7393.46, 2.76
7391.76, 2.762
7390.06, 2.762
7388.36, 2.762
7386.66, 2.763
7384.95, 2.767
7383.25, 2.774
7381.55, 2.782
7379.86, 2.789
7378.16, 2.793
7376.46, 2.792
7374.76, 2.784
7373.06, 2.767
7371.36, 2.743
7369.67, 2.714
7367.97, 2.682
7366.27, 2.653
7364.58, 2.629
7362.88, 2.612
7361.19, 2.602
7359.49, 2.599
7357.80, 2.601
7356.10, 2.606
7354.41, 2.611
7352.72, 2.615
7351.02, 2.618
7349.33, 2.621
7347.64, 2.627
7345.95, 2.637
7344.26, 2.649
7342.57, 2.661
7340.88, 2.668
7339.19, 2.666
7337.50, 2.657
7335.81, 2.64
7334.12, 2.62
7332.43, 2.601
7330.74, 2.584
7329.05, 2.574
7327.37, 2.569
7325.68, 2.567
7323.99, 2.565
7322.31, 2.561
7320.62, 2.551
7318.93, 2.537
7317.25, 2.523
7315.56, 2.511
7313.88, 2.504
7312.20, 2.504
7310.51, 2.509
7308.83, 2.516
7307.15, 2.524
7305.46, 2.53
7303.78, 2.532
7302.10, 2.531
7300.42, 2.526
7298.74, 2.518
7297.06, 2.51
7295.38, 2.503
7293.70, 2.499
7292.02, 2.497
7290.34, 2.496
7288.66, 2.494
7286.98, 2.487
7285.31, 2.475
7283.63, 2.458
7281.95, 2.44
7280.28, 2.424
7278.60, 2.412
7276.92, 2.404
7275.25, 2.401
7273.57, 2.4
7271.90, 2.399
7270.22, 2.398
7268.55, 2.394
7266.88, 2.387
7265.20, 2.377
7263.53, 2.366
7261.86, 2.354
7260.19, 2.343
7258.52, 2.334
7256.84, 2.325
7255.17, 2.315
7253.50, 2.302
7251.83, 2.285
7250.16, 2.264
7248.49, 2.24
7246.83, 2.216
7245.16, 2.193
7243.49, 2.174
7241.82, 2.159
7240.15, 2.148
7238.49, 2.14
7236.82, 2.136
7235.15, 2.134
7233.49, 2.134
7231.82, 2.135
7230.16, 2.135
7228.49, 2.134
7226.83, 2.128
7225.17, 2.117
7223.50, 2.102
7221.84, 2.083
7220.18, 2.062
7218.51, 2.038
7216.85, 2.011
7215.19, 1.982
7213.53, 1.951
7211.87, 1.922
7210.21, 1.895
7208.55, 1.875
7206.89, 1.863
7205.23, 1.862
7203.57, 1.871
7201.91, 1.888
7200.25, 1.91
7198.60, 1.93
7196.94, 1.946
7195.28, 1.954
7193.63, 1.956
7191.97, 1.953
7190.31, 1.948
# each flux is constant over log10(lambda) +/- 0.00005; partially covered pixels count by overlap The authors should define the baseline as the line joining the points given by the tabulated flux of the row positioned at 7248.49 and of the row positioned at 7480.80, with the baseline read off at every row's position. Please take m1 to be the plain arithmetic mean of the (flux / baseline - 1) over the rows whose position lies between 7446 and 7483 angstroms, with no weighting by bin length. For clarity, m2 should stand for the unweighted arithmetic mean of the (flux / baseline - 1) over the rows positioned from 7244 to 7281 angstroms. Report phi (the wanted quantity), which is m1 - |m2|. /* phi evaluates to -0.029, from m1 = -0.001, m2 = 0.028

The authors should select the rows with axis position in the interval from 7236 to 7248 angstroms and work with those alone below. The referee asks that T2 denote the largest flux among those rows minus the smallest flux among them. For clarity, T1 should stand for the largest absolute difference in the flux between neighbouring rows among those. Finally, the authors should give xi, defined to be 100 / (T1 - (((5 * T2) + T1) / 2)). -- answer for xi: -531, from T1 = 0.023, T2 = 0.080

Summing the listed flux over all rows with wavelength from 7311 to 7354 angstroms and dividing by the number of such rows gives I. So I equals 2.59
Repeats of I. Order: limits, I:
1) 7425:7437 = 2.78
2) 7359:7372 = 2.65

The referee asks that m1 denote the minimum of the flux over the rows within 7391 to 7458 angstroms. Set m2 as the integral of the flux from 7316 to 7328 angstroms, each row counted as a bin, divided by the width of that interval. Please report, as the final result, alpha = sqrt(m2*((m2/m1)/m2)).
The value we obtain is 0.98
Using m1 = 2.674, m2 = 2.55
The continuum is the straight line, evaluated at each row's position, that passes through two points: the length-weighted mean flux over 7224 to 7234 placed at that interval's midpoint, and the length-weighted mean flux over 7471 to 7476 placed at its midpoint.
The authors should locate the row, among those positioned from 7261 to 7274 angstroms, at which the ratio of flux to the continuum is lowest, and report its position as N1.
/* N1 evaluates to 7261.86 angstroms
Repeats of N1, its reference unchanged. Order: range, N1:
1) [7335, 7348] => 7347.64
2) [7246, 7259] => 7246.83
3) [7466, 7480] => 7467.03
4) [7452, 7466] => 7463.59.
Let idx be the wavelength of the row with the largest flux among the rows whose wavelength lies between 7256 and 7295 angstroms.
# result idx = 7293.70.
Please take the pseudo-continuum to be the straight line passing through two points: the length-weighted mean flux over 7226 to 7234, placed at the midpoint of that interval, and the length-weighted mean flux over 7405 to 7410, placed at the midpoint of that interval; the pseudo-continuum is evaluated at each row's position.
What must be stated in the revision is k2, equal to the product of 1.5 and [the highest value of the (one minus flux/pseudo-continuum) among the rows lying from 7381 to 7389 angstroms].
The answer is -0.053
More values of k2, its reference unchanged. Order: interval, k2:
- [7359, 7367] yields -0.015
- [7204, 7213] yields 0.141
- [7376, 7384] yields -0.070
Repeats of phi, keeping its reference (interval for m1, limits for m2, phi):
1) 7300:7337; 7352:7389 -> -0.002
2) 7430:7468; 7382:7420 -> -0.026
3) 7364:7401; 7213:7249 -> 0.023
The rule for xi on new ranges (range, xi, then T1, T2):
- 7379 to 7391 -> -1575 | 0.008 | 0.027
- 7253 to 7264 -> -651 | 0.013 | 0.064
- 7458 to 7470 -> -1010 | 0.017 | 0.043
